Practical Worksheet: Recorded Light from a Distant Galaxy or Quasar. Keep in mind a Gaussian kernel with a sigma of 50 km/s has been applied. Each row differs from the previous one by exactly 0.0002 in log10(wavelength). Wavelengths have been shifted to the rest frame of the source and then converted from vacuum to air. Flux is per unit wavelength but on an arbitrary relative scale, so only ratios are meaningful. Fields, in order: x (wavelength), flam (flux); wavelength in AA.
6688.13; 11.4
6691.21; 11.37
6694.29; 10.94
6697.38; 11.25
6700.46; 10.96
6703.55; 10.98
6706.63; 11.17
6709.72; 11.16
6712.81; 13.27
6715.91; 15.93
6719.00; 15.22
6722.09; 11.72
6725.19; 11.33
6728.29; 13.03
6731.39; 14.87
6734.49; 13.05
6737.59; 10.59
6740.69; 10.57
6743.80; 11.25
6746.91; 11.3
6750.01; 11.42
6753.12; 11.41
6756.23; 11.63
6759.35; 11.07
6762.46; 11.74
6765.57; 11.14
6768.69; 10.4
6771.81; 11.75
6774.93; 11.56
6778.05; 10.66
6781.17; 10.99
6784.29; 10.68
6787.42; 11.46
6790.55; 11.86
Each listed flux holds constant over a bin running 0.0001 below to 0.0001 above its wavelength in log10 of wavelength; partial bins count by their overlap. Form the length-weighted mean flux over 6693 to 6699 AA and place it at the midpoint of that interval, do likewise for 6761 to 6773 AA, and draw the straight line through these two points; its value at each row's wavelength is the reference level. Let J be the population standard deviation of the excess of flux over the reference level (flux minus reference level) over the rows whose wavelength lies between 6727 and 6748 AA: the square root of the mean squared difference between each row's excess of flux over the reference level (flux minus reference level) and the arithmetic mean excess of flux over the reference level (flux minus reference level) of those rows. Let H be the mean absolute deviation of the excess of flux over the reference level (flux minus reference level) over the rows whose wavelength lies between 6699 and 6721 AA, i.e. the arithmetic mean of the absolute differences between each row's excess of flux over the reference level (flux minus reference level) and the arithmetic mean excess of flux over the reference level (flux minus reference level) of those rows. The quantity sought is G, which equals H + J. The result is 3.3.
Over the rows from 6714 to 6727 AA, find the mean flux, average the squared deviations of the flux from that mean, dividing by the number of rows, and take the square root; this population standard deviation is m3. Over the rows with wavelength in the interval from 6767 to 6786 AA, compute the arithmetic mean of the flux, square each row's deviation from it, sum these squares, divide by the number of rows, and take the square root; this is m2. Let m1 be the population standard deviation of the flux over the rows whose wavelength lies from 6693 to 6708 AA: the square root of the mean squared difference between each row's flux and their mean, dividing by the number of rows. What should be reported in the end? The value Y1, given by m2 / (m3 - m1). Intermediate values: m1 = 0.1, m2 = 0.49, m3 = 2.0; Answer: 0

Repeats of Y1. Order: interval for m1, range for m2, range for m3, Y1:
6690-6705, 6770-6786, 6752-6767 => 5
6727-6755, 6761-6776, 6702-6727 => 1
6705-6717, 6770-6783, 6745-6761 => 0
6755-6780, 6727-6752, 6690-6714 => 6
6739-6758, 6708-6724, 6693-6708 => -9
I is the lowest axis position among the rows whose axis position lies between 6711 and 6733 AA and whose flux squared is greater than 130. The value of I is 6712.81 AA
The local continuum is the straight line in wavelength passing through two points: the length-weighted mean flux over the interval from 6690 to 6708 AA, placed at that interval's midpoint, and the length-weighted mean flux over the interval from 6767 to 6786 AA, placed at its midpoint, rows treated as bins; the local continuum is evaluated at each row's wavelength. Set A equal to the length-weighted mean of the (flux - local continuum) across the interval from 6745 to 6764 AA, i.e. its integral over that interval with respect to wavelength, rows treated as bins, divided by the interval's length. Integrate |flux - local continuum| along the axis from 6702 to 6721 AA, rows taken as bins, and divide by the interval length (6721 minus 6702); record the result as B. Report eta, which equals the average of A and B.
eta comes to 1.1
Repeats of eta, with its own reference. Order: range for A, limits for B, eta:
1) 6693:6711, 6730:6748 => 0.6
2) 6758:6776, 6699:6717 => 0.7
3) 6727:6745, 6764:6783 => 0.8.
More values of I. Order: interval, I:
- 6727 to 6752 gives 6728.29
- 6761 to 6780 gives 6762.46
